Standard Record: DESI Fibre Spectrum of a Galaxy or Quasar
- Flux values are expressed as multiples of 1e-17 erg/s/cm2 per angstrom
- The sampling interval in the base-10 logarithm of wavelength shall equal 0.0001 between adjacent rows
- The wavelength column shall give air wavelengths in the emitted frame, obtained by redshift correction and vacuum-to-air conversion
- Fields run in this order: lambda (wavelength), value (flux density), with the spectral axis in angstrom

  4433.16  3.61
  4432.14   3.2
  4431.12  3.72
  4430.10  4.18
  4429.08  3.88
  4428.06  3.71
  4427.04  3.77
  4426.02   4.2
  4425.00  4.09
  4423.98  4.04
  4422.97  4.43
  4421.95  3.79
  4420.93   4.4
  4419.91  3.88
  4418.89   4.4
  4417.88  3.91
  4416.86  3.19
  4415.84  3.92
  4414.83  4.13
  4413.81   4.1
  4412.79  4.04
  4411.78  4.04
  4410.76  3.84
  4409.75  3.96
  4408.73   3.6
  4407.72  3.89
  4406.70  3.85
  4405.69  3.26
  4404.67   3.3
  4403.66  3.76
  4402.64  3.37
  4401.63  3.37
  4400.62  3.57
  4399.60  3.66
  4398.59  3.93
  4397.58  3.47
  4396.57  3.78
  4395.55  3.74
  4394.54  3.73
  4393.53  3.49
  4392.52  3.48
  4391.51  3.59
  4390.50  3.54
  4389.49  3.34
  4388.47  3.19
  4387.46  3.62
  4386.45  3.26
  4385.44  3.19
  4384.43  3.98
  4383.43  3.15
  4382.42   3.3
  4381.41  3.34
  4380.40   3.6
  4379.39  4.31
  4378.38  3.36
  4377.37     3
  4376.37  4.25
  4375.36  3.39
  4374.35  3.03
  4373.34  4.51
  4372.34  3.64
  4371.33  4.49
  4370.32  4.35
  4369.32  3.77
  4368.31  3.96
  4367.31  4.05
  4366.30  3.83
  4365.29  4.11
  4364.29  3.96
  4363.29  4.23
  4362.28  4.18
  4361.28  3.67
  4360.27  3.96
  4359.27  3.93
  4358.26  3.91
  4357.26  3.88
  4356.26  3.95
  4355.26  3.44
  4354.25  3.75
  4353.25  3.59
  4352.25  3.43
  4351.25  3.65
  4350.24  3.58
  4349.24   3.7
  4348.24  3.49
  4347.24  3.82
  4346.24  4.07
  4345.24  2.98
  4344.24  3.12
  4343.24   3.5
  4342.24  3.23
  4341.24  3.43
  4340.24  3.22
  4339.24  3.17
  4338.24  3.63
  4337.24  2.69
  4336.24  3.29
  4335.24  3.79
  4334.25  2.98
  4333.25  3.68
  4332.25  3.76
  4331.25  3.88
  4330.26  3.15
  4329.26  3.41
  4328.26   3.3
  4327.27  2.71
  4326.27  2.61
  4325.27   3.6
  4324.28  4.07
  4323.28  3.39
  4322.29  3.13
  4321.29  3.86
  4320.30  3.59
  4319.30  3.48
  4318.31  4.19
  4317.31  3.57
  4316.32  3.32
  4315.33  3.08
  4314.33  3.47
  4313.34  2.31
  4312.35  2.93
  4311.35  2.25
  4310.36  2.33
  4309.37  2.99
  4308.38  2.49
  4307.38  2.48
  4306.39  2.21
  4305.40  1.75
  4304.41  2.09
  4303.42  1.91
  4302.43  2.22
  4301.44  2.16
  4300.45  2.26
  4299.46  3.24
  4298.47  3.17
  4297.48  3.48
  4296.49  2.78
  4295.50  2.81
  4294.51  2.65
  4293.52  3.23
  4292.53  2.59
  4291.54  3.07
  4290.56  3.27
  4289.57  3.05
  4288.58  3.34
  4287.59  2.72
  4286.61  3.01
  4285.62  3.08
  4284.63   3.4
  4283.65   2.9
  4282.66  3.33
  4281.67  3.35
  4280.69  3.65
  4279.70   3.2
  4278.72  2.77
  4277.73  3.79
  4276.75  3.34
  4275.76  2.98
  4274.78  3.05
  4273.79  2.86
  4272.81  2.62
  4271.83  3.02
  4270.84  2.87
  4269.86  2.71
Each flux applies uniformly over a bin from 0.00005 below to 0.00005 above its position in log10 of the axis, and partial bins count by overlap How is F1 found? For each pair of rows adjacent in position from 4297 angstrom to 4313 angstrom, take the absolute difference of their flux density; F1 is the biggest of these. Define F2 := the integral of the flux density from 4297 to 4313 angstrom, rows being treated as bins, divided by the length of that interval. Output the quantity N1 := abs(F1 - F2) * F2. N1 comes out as 3.8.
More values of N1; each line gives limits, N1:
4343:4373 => 10.3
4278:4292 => 8.0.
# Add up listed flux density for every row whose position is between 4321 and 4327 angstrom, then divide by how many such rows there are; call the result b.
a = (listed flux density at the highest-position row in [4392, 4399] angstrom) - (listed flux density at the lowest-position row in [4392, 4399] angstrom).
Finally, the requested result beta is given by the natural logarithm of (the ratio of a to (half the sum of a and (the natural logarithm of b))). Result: -0.6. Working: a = 0.45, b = 3.4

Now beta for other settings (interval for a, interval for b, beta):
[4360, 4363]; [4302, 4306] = -0.7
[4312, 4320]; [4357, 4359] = -0.6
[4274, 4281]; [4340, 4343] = -0.4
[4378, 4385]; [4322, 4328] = -0.4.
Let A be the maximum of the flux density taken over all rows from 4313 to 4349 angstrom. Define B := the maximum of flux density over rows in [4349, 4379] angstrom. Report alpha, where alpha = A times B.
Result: 18.9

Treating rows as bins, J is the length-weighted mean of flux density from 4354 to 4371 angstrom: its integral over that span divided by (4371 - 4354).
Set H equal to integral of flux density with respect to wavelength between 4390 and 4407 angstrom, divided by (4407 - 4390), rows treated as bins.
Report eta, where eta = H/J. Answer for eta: 0.91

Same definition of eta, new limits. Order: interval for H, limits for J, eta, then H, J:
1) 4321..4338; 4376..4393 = 0.96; 3.4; 3.5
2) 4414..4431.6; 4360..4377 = 1.01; 4.0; 4.0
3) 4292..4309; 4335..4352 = 0.75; 2.6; 3.4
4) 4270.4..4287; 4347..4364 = 0.83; 3.1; 3.8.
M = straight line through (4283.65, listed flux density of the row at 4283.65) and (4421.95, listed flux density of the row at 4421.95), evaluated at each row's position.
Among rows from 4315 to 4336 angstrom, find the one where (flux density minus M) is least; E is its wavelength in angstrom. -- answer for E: 4326.27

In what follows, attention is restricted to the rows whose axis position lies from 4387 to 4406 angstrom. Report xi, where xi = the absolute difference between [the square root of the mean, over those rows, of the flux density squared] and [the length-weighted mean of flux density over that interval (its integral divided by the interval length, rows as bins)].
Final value 0.004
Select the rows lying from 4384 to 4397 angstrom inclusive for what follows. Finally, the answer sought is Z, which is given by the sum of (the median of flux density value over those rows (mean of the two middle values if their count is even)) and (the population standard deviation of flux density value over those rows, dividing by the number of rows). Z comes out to 3.77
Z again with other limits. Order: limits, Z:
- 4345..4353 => 3.91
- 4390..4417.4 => 3.99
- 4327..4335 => 3.73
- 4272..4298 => 3.37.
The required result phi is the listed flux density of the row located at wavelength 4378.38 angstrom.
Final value 3.36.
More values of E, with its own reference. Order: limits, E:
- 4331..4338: 4337.24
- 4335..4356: 4337.24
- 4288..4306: 4305.40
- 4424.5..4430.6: 4428.06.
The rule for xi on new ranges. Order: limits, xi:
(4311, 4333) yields 0.028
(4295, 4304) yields 0.057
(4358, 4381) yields 0.025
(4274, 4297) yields 0.019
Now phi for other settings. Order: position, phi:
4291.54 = 3.07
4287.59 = 2.72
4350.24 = 3.58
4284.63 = 3.4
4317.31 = 3.57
